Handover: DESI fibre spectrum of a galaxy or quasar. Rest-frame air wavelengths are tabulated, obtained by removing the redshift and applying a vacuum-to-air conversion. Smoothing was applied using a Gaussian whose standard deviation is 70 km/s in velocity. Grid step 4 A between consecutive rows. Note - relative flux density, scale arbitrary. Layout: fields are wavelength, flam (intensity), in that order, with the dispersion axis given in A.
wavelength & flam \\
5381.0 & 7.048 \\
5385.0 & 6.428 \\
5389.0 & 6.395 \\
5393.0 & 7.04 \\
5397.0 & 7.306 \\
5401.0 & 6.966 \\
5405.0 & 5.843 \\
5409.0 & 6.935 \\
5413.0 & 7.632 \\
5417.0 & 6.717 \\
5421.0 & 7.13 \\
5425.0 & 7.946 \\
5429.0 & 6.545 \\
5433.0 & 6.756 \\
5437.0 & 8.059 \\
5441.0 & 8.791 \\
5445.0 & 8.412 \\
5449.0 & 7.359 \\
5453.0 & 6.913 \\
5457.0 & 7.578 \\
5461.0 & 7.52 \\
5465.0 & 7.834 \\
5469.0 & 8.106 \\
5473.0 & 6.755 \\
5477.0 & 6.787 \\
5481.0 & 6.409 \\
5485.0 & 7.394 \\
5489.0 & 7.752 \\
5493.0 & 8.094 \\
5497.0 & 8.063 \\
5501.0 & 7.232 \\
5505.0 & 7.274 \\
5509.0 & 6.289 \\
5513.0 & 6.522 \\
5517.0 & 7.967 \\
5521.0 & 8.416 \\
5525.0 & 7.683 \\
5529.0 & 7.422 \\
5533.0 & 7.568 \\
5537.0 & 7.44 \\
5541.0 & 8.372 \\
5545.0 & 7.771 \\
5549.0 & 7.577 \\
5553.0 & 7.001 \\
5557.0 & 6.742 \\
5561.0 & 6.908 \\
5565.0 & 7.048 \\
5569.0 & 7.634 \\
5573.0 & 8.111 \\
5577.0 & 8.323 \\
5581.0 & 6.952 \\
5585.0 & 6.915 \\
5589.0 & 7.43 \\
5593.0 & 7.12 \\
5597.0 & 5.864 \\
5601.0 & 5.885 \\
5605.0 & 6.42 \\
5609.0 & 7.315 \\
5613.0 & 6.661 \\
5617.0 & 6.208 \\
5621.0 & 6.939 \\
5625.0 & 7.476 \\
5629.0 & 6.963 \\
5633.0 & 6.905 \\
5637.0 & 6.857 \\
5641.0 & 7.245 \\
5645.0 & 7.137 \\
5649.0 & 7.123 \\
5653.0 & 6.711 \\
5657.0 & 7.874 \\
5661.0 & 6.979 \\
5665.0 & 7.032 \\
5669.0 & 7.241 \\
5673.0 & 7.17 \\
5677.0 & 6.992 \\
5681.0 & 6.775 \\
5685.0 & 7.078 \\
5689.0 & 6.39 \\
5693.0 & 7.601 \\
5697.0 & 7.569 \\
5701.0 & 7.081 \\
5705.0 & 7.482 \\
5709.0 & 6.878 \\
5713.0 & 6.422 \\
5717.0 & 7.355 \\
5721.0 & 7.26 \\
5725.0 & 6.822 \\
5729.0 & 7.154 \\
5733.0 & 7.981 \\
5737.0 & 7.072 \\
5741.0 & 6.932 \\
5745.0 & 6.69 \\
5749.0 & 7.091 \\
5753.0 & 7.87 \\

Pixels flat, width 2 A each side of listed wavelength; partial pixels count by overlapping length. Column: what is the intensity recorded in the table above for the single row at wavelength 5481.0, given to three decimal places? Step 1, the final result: 6.409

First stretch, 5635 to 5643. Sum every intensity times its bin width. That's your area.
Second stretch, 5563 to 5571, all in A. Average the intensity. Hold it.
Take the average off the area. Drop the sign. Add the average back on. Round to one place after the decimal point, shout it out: 56.4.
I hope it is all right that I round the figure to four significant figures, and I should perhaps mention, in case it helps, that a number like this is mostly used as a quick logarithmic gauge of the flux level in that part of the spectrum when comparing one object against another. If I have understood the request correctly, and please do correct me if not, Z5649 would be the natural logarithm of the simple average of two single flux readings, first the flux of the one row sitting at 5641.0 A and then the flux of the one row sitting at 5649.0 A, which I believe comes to 1.972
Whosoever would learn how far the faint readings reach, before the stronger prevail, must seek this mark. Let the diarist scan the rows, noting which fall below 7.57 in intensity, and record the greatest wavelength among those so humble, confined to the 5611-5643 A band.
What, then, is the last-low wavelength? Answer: 5641.0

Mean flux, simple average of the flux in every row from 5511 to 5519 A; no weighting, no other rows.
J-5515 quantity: 7.2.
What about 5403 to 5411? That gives 6.4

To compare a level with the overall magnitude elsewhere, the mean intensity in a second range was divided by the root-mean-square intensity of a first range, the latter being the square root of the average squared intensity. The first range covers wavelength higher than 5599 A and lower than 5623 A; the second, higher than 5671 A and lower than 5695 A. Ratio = 1.063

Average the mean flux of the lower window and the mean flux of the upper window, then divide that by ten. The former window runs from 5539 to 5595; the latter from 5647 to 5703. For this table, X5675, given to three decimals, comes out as 0.727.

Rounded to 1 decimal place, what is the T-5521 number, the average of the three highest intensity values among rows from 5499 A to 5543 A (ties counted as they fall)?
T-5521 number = 8.3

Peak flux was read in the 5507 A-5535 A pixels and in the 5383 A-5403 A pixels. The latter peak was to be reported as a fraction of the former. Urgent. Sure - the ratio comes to 0.87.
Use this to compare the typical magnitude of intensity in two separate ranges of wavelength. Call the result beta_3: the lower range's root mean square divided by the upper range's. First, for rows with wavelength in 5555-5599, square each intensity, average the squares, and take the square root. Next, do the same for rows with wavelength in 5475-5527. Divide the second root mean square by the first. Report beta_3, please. 1.03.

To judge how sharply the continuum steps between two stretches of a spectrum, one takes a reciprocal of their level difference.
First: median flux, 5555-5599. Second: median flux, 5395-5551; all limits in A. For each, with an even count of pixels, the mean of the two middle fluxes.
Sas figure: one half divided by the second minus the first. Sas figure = 1.3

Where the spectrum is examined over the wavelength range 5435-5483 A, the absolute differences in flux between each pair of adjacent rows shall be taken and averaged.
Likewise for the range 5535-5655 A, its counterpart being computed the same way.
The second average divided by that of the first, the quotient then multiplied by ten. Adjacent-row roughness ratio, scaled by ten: 8.7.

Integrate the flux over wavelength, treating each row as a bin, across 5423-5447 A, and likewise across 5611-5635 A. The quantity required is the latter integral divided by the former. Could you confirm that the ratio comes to 0.88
